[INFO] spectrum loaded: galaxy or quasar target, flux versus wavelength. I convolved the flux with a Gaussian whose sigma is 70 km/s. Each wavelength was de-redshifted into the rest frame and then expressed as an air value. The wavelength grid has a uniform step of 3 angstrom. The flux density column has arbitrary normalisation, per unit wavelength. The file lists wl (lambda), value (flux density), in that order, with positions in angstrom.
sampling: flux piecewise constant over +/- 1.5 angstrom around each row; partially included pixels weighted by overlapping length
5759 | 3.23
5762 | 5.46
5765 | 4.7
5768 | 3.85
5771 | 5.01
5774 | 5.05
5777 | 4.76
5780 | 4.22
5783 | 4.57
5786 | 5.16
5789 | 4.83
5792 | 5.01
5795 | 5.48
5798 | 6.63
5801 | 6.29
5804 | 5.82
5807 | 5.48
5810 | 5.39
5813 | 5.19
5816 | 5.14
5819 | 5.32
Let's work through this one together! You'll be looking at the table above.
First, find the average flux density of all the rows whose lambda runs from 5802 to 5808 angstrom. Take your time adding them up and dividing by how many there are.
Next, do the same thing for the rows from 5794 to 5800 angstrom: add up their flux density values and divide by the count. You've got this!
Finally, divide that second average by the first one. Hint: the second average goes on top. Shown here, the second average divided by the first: 1.07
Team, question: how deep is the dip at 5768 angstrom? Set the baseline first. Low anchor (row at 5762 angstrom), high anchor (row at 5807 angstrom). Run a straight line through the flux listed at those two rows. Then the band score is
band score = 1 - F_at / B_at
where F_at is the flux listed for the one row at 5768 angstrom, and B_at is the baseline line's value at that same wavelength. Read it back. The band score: 0.30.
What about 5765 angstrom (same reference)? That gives 0.14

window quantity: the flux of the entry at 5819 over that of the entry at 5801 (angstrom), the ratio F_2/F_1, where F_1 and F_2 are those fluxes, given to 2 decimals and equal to 0.85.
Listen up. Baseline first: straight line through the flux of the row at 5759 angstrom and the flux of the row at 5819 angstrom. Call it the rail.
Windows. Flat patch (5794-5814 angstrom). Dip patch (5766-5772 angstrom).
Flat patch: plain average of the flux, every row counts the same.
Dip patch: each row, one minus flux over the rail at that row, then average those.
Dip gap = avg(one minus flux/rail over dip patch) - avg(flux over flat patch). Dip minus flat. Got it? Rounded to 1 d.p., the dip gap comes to -6.0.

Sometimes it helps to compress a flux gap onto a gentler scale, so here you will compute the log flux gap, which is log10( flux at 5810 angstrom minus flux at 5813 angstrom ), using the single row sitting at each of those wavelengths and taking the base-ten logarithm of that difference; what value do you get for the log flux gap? -0.7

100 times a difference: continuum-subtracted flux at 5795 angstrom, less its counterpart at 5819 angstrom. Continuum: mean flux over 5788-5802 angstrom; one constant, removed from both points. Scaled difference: 16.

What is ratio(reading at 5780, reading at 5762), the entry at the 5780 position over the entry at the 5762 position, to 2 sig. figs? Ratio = 0.77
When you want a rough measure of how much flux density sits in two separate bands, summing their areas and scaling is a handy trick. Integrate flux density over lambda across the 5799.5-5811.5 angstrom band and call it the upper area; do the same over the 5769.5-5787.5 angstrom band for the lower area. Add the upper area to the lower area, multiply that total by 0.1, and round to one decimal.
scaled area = 15.5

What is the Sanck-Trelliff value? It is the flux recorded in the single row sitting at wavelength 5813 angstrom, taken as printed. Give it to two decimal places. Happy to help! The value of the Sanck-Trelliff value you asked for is 5.19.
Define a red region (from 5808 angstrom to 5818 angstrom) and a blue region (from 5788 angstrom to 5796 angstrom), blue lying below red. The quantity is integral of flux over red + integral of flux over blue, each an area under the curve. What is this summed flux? 93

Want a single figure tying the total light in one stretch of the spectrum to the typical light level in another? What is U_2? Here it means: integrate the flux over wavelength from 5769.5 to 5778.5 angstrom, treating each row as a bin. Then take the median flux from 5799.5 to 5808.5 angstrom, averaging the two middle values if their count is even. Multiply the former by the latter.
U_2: 259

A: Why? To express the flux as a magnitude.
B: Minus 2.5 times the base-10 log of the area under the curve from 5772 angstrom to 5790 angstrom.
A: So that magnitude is -4.8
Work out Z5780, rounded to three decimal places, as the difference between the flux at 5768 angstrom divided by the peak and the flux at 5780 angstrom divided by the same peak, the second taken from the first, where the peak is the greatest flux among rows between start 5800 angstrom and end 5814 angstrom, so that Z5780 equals -0.059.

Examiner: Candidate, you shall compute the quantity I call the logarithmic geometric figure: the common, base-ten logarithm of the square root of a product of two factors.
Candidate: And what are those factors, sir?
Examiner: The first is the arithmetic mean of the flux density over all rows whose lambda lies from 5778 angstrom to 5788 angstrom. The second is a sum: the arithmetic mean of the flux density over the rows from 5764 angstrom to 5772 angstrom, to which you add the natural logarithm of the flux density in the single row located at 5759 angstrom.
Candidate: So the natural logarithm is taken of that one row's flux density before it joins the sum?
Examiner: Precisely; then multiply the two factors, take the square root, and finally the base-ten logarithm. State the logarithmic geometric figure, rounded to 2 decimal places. 0.71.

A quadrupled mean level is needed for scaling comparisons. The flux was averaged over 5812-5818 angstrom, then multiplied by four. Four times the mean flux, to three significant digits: 20.7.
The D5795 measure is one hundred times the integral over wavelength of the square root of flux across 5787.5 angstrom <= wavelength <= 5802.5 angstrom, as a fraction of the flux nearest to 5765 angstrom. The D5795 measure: 757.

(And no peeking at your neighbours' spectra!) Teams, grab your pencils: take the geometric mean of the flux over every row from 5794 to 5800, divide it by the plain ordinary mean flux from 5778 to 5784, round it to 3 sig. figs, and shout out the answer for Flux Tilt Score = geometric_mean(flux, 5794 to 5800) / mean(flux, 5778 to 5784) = 1.37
